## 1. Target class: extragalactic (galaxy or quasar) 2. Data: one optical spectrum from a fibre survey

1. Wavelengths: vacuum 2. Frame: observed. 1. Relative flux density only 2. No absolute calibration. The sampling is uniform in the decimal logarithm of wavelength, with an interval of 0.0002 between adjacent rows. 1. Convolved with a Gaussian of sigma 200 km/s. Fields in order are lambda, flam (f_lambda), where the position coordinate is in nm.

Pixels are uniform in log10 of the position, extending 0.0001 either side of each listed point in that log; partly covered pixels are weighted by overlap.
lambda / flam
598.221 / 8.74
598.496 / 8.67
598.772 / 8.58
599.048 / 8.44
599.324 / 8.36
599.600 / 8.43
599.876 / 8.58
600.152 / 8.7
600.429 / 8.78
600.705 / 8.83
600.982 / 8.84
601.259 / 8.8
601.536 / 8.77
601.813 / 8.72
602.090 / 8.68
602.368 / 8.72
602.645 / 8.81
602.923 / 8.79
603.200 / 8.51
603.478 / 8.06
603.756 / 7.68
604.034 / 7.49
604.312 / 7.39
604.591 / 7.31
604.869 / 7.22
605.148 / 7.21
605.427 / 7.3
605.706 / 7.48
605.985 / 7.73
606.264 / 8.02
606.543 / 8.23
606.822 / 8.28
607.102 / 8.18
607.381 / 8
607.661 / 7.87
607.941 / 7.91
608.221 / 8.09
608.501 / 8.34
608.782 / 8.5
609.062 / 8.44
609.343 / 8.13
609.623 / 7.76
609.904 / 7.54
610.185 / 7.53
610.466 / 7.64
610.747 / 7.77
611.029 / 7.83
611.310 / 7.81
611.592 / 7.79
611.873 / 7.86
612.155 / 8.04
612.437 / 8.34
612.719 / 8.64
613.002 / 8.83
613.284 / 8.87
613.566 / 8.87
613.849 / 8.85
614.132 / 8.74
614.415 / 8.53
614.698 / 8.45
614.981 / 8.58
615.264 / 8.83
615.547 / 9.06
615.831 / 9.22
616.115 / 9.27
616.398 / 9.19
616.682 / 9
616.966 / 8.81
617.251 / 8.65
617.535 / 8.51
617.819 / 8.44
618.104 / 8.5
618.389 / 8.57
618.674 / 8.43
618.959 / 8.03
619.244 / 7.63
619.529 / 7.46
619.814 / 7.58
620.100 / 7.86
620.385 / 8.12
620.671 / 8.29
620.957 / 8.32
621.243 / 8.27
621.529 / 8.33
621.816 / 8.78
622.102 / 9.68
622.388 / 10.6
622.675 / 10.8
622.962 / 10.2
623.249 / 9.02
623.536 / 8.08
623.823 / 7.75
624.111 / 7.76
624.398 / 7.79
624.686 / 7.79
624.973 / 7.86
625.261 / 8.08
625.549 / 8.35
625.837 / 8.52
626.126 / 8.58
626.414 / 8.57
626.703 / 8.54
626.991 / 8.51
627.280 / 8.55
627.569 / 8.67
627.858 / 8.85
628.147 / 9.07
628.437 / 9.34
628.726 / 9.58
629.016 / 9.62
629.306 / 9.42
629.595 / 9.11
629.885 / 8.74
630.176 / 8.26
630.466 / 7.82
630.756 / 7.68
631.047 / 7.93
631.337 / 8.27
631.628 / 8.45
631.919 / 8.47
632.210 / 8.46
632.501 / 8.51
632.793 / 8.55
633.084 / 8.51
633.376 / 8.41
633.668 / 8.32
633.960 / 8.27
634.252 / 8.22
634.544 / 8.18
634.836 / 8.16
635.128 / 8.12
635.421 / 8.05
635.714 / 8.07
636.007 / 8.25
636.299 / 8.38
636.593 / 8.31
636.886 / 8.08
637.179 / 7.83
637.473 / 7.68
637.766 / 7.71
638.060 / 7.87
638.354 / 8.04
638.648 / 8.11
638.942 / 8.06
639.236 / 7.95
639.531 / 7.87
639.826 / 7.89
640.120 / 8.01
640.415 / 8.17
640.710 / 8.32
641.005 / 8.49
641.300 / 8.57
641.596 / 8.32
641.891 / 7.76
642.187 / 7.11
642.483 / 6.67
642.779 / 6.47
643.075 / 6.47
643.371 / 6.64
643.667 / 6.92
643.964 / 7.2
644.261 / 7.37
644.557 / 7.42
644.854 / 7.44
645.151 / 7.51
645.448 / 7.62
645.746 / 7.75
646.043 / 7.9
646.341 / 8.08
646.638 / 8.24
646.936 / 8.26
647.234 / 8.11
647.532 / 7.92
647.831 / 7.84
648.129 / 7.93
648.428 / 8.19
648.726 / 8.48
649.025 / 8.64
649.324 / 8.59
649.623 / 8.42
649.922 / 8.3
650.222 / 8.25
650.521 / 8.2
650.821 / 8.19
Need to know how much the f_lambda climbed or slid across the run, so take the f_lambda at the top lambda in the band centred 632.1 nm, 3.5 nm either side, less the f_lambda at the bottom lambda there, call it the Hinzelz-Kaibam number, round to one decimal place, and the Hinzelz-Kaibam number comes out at -1.5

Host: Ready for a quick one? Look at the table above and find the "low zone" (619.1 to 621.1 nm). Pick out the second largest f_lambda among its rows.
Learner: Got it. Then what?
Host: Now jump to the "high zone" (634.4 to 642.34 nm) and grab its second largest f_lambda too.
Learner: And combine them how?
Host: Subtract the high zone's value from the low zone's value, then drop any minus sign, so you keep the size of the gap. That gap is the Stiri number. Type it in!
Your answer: 0.20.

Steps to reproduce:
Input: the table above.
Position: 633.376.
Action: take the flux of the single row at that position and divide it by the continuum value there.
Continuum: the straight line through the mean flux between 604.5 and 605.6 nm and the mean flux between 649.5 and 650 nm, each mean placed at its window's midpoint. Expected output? 1.06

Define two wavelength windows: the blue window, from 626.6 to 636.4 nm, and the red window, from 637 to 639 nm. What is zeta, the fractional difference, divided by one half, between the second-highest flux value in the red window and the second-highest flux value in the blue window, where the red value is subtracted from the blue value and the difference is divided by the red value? 0.38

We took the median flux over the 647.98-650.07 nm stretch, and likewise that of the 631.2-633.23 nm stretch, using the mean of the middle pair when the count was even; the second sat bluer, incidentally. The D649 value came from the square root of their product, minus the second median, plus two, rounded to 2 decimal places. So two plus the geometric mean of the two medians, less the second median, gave 1.97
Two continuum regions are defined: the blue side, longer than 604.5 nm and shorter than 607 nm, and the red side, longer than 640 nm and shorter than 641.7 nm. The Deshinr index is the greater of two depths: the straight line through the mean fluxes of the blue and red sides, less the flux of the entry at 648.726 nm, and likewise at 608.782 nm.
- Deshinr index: -0.02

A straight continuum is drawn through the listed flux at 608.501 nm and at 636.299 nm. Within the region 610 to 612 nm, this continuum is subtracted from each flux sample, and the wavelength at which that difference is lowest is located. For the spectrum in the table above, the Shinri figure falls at 610.185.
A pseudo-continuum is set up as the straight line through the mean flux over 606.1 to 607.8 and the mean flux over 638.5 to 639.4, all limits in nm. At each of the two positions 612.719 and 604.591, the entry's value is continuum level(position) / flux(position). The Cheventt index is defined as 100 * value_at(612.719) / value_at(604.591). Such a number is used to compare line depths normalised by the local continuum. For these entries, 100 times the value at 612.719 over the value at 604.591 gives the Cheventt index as 84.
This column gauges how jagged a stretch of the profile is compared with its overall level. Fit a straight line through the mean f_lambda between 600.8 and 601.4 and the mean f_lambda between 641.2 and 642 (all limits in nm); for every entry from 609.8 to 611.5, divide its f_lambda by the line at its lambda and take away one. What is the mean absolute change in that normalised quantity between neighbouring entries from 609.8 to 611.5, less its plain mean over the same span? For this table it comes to 0.12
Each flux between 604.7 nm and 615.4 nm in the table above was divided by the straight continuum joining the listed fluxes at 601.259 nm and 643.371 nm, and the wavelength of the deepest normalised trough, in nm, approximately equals 604.869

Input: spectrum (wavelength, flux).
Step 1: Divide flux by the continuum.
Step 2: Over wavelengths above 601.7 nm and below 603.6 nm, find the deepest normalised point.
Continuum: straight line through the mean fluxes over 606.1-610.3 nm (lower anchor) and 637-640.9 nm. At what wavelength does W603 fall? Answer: 603.478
